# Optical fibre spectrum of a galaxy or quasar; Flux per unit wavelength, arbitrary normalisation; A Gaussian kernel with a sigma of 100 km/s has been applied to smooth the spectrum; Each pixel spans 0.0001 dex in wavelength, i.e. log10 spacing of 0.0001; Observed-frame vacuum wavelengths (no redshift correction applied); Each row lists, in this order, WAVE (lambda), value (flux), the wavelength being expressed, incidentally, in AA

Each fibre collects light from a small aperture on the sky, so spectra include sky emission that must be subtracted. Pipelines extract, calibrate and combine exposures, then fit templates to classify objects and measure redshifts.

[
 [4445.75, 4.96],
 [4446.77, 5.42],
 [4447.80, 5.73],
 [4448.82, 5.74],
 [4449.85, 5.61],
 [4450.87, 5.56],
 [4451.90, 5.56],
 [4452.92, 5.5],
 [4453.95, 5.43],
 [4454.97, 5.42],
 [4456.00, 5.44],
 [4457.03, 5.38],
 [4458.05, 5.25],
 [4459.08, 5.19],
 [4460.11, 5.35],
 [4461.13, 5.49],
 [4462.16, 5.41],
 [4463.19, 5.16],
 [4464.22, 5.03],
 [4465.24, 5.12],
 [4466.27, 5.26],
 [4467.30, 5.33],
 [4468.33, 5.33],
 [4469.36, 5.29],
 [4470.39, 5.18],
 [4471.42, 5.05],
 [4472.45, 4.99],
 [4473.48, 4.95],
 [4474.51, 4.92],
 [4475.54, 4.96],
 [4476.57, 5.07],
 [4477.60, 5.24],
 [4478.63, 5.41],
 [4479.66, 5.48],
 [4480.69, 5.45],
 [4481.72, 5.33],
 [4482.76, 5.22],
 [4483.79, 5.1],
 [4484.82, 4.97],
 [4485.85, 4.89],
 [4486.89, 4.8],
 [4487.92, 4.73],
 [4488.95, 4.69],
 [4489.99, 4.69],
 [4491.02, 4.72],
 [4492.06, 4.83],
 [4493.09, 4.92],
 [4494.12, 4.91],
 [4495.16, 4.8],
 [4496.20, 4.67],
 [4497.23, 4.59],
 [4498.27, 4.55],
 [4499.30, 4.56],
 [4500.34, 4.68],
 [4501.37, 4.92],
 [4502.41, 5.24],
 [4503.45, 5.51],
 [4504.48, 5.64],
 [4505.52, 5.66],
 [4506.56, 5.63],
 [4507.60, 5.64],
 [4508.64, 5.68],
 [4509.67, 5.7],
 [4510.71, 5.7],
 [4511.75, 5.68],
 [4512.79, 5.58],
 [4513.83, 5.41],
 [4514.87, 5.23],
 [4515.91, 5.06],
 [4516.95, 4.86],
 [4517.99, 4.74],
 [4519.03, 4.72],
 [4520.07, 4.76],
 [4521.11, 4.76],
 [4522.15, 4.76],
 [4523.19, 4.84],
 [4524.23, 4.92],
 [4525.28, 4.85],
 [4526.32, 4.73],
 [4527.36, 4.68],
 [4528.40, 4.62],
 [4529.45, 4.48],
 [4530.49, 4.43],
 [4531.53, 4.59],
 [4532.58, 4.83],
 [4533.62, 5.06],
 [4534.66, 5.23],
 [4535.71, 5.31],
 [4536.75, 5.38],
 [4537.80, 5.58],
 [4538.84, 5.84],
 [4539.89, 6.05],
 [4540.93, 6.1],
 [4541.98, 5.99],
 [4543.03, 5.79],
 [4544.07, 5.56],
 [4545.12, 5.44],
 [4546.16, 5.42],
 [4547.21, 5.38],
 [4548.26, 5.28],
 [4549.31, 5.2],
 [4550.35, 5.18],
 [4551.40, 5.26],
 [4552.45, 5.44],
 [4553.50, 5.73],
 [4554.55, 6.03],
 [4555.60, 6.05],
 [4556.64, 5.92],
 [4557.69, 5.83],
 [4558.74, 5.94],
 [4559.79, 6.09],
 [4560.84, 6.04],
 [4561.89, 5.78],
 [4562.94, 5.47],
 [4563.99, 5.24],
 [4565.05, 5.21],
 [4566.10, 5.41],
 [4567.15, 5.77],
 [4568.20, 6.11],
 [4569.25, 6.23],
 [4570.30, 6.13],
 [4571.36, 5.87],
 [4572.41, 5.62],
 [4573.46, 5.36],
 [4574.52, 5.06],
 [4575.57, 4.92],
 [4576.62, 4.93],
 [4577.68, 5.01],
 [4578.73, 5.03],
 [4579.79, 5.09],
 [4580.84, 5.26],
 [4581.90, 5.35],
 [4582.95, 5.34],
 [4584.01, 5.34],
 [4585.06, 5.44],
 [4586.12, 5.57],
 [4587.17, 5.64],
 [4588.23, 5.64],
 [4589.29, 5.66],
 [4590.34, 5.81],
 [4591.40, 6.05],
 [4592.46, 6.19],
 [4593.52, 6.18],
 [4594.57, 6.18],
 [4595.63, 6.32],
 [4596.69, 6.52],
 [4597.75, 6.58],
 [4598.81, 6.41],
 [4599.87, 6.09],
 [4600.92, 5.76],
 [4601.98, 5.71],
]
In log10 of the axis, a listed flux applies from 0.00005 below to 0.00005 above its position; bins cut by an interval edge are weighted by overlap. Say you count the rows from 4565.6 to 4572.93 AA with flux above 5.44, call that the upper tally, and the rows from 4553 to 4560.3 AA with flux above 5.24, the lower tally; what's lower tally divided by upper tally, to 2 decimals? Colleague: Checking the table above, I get 1.17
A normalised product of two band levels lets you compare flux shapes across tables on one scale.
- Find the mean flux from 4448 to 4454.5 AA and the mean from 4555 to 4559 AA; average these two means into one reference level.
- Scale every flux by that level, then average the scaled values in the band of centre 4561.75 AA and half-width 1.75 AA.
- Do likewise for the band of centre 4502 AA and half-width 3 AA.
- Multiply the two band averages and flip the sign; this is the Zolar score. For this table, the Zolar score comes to -0.89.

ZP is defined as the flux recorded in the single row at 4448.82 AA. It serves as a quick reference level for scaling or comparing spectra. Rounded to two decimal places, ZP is 5.74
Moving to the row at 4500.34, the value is 4.68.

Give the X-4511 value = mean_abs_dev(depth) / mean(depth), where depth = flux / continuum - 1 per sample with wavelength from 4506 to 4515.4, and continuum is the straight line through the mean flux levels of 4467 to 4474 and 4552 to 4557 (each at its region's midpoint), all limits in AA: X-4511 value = 1.3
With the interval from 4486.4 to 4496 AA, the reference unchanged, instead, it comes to -0.1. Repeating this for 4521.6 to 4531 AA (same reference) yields -0.2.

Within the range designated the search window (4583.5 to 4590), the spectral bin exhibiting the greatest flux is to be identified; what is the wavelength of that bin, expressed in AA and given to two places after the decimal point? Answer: 4589.29 AA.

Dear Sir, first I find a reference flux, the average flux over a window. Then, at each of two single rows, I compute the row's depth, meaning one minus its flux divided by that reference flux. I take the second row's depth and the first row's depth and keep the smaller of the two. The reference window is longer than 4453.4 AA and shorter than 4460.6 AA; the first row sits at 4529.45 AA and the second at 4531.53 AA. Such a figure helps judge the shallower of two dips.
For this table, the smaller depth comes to 0.142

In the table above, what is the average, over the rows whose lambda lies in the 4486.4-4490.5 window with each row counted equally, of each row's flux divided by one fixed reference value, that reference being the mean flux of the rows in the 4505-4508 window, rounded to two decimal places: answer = 0.84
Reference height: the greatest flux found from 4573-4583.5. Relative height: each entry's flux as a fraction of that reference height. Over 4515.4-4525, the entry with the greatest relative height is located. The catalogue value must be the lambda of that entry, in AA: 4515.91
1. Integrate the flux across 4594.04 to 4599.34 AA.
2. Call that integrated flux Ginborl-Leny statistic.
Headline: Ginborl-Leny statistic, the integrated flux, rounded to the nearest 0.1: 33.9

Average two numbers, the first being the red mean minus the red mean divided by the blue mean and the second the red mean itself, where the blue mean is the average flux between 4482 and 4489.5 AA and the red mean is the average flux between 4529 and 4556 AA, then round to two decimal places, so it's 4.86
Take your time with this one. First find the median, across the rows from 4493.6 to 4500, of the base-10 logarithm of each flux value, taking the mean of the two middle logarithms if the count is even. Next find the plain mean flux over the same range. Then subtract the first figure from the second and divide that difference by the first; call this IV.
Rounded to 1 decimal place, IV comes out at 6.0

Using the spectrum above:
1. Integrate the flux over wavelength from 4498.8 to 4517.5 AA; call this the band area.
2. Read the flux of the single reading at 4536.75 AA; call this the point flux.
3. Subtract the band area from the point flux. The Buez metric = -95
